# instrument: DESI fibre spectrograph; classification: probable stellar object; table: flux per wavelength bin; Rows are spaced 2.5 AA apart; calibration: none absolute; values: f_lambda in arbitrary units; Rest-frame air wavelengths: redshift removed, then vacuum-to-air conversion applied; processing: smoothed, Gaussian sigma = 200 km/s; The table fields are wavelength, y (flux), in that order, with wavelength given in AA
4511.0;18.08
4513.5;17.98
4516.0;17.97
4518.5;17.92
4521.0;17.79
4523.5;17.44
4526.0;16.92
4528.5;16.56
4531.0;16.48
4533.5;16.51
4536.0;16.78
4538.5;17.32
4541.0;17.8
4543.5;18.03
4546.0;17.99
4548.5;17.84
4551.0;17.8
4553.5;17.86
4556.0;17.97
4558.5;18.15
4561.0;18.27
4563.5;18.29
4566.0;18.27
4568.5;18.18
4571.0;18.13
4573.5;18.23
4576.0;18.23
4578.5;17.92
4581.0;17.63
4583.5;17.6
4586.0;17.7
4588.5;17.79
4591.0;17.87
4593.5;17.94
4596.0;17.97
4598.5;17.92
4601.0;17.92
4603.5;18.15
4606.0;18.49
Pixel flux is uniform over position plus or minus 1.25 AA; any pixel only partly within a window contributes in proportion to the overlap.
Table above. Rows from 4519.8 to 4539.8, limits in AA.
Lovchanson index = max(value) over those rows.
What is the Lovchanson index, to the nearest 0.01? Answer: 17.79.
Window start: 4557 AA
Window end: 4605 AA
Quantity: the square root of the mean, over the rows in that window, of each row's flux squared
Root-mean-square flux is 18.0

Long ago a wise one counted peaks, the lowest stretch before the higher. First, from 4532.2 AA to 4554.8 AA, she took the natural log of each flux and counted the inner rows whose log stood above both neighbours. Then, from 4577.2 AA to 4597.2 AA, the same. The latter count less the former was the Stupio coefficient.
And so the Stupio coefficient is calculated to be -1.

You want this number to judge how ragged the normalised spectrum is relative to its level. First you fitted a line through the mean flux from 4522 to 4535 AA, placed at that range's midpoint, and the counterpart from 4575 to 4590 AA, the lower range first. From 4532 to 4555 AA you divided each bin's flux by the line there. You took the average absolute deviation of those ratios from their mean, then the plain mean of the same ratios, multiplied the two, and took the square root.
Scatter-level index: 0.15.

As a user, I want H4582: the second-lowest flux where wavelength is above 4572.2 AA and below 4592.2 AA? 17.63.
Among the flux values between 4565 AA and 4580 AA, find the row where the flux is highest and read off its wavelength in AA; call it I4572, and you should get 4566.0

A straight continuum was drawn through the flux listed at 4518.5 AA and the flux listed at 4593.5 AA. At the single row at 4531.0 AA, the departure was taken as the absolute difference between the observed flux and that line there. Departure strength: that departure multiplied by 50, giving 72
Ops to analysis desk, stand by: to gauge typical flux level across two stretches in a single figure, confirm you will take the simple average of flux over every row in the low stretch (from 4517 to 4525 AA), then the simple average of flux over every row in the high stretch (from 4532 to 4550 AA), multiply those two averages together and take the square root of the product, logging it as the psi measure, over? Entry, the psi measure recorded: 17.6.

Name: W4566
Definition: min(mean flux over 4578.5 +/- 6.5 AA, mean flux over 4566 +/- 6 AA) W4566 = 17.9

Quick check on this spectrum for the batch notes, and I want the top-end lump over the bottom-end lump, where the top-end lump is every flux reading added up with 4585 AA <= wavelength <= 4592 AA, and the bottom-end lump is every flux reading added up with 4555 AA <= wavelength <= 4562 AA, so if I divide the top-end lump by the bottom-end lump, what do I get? 0.98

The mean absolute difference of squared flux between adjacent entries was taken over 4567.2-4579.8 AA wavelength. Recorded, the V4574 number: 4.2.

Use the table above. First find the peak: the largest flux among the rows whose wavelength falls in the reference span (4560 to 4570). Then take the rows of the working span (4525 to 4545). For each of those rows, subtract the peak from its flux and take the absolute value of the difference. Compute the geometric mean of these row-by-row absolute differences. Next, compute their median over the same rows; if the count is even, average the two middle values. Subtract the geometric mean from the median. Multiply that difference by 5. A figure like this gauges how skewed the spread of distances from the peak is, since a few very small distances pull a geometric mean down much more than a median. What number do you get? 2.0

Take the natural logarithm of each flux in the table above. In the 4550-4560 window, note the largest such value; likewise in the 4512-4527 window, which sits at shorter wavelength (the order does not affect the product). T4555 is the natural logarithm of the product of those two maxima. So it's 2.13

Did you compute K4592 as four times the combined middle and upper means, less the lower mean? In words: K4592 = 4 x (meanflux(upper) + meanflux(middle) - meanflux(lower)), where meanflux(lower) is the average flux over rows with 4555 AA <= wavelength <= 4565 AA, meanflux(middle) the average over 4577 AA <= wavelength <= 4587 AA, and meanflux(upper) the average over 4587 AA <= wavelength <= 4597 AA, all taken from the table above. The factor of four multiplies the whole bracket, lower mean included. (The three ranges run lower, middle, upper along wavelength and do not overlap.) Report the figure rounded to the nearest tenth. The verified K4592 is 69.7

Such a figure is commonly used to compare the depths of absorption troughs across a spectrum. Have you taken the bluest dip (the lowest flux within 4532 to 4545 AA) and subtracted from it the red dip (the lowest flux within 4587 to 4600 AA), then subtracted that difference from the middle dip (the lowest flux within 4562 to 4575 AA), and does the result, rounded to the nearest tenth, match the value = 19.4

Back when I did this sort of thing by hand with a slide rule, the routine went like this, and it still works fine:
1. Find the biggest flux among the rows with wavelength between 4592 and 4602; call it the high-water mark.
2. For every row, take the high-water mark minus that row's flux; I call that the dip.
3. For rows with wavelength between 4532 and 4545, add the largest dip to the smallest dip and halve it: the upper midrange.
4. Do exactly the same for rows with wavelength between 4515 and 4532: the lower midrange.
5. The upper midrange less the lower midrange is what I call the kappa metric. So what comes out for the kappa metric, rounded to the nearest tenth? 0.0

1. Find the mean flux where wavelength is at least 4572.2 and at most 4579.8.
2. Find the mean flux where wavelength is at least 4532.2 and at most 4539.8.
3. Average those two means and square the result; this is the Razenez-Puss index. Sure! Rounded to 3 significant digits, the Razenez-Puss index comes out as 306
